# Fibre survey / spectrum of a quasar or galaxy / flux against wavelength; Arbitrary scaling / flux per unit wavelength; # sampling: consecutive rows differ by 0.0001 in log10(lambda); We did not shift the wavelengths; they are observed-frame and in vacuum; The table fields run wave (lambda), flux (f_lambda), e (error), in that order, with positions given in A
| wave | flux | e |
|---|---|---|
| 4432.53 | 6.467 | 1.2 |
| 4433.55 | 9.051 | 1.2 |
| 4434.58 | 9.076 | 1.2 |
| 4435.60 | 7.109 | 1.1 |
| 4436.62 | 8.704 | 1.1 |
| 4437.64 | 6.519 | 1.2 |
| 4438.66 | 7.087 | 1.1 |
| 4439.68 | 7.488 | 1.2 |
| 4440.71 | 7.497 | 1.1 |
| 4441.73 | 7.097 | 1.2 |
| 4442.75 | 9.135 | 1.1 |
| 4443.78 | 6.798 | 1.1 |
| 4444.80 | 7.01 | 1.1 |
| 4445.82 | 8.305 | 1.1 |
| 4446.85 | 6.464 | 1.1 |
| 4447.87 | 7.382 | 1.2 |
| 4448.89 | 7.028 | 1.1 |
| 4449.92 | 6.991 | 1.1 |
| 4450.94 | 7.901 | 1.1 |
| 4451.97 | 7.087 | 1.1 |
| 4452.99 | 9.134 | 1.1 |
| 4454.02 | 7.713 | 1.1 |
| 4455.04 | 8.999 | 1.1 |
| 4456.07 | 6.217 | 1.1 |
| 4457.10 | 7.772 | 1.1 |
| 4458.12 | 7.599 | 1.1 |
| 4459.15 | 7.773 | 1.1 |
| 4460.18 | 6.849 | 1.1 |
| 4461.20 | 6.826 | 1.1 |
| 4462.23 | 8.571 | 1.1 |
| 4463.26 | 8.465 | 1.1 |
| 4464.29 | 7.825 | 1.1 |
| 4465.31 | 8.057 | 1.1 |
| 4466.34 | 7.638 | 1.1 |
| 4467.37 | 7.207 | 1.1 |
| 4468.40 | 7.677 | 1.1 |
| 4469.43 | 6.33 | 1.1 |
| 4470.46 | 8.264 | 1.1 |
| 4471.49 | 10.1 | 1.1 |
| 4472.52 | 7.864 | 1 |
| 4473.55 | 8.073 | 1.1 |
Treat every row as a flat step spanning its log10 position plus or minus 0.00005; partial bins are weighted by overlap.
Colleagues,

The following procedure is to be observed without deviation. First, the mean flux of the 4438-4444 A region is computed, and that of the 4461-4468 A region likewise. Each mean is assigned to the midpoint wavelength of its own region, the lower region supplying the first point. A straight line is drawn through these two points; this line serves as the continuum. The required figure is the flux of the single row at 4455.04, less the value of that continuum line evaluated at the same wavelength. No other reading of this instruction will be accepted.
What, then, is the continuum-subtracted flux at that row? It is 1.3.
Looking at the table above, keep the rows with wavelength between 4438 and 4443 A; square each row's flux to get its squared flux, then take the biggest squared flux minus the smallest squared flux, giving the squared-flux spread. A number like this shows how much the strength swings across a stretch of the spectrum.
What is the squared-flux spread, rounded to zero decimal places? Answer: 33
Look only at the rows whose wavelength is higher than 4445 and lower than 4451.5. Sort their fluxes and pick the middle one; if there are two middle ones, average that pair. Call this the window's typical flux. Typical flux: 7.2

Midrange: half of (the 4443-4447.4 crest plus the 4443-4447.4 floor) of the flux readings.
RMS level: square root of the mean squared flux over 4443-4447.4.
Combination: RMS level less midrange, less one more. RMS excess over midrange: -1.2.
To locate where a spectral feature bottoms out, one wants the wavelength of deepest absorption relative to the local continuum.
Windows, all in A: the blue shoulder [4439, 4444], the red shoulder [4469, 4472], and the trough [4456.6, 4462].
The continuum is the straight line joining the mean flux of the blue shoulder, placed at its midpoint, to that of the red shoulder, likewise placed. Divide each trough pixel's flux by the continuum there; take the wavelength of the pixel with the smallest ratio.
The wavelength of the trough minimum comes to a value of 4461.20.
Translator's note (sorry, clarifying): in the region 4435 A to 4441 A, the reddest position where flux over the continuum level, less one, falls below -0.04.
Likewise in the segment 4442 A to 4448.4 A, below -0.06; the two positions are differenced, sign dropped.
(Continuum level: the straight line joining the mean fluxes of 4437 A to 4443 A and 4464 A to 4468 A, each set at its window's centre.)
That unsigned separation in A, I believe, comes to 8.2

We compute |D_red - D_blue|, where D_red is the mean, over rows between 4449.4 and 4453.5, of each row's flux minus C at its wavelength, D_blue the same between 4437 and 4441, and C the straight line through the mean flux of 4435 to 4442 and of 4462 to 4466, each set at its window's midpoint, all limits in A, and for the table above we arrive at 0.2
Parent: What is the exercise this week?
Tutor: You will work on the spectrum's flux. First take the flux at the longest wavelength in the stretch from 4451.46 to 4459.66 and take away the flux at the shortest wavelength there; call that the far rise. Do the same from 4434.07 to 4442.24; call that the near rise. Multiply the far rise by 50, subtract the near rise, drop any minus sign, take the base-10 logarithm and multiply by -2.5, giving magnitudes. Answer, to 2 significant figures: -3.9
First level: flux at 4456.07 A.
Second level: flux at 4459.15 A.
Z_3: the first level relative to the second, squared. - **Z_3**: 0.64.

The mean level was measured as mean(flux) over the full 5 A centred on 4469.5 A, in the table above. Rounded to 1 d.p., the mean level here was 7.9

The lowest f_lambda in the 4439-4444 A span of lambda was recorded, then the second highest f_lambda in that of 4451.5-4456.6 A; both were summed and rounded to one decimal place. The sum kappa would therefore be 15.8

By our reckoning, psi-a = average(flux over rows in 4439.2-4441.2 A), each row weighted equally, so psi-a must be 7.5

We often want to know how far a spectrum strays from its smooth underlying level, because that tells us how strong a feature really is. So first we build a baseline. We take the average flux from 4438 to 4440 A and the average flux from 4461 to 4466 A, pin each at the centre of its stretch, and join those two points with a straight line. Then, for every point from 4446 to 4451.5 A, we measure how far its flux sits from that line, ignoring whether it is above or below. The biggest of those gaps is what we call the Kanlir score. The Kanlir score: 1.0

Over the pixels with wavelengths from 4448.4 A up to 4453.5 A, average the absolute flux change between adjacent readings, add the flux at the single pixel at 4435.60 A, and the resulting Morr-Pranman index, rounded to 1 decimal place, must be 8.1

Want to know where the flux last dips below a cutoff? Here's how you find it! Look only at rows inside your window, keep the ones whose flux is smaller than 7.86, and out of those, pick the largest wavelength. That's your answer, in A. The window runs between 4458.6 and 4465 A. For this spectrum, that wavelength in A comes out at 4464.29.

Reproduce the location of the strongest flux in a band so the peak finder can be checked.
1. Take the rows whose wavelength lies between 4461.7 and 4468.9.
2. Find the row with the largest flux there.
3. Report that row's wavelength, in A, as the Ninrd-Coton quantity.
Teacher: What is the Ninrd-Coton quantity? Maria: 4462.23 A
